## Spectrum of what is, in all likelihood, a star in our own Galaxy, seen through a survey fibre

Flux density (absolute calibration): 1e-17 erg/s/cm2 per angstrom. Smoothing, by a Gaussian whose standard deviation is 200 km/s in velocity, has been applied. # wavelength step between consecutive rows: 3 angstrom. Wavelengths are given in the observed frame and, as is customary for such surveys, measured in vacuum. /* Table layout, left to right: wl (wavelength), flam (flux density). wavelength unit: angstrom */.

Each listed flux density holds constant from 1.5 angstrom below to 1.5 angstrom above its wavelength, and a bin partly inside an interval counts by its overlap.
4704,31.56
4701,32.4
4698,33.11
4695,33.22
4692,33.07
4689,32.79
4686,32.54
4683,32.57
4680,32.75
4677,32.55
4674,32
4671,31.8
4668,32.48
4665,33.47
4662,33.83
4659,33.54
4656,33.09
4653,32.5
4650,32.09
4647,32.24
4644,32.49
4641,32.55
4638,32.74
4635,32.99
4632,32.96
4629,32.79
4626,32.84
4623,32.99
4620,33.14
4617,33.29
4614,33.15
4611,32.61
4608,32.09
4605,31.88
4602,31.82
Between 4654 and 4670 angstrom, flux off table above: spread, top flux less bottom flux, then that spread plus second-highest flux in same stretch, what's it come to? 34.9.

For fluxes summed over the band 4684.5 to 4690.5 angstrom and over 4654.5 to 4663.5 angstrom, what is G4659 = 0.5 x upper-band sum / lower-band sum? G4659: 0.33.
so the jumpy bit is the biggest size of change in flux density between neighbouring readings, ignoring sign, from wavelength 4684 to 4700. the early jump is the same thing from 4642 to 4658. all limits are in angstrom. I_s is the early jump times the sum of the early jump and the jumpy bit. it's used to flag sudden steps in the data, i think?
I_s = 0.51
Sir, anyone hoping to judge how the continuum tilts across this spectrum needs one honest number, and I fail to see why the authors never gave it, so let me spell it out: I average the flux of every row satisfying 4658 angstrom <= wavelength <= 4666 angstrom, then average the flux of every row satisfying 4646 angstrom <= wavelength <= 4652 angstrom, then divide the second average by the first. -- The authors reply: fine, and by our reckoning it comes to 0.96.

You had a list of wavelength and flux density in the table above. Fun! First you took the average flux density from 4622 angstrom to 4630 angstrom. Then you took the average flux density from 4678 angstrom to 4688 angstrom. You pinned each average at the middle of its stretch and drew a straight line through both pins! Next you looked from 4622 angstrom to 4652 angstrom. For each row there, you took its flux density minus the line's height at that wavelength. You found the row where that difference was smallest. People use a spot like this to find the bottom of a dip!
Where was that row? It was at 4650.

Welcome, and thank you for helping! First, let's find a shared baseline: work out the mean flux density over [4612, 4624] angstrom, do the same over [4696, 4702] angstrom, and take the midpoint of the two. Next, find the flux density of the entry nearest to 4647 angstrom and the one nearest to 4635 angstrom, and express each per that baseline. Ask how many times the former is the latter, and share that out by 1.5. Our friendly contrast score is 0.652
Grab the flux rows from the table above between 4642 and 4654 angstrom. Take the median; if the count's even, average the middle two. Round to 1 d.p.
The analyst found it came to 32.4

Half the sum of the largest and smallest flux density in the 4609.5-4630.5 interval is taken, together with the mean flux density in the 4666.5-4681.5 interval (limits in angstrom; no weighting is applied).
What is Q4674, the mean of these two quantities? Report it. 32.6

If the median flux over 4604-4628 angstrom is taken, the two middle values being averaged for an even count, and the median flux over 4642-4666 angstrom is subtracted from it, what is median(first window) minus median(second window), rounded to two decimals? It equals 0.12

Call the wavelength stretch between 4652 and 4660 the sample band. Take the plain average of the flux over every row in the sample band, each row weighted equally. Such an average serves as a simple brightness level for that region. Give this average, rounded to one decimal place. 33.0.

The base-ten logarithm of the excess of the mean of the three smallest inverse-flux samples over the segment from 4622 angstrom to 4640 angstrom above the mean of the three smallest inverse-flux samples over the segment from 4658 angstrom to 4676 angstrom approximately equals -3.2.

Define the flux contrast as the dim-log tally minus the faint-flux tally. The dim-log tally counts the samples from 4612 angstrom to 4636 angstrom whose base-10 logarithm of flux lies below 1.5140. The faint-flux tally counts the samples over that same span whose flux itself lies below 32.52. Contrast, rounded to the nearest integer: 0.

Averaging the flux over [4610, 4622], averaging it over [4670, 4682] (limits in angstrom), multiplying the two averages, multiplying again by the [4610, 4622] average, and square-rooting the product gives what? 188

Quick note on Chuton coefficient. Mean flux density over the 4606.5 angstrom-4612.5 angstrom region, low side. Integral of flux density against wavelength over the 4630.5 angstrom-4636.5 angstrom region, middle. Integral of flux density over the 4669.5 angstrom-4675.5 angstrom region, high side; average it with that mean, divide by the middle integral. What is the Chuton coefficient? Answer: 0.565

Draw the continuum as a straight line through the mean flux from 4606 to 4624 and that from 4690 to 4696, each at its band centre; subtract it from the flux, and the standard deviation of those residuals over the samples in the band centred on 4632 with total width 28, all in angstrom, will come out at 0.2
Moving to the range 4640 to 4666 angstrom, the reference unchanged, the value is 0.6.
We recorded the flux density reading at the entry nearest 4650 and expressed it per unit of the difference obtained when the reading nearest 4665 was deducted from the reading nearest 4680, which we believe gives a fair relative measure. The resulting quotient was -45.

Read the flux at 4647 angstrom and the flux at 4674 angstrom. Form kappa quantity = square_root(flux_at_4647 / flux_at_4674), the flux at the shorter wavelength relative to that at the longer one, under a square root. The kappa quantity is 1.00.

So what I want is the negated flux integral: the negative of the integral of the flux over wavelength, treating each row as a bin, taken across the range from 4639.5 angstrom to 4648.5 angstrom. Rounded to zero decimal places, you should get -292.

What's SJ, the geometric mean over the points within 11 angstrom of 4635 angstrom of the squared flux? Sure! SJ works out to 1074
